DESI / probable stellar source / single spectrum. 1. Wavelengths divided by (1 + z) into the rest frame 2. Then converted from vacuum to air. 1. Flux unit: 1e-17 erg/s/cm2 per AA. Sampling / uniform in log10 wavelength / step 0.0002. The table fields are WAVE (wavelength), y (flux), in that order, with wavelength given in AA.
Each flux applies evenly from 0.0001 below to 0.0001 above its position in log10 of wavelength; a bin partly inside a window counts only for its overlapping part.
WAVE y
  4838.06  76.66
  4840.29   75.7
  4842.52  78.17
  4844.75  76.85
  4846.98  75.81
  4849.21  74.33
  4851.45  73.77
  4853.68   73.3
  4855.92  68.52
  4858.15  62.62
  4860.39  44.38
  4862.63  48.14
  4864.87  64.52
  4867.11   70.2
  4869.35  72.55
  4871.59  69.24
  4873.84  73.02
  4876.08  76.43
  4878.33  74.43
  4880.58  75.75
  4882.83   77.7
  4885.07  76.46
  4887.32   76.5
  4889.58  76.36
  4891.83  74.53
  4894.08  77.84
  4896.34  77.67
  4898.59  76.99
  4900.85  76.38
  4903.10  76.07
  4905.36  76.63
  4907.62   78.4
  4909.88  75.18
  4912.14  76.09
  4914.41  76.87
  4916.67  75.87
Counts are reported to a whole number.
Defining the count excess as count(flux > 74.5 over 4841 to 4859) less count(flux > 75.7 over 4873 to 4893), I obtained -3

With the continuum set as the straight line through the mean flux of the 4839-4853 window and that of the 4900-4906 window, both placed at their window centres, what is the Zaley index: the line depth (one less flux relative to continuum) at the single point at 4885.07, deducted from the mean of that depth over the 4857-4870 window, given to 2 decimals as 0.21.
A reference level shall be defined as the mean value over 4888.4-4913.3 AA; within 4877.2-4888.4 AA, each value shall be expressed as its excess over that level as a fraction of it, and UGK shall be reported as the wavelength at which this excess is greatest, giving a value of 4882.83 AA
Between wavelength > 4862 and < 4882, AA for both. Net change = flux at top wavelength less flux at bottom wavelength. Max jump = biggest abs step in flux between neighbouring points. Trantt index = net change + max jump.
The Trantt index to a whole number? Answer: 44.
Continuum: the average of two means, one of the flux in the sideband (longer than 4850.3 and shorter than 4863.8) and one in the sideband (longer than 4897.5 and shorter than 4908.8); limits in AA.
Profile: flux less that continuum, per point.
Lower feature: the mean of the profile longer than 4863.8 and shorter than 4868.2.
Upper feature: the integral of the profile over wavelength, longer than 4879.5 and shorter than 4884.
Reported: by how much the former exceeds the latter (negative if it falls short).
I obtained -35.2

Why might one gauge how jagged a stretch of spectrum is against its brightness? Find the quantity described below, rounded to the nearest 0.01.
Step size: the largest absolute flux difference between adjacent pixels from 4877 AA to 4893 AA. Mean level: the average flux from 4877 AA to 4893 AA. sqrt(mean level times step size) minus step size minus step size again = 8.27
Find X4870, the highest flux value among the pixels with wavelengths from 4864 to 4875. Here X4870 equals 73.02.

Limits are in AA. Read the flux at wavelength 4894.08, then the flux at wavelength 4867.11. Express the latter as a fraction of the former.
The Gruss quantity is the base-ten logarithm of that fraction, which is -0.04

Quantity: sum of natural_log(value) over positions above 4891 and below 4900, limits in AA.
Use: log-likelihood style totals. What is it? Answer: 17.4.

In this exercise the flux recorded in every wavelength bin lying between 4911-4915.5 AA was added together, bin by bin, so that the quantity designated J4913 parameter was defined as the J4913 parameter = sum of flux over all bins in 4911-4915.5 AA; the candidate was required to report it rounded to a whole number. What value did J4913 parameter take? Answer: 153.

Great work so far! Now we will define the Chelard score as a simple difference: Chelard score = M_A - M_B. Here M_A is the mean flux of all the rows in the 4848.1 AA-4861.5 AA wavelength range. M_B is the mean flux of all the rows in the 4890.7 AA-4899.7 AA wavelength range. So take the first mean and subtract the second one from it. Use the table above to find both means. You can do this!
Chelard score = -11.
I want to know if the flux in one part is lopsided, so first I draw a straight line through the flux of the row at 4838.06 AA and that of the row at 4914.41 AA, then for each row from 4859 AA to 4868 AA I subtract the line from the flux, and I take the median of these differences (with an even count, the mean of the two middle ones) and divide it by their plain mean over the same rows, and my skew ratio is 1.0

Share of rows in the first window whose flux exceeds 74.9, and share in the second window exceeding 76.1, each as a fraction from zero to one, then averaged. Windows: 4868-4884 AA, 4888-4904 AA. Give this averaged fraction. 0.57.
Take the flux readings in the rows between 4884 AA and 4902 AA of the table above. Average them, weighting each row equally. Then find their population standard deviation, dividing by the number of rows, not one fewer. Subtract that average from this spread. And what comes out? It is -75.6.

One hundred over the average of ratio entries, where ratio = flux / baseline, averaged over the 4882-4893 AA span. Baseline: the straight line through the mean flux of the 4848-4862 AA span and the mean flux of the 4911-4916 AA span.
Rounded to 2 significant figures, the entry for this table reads 94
